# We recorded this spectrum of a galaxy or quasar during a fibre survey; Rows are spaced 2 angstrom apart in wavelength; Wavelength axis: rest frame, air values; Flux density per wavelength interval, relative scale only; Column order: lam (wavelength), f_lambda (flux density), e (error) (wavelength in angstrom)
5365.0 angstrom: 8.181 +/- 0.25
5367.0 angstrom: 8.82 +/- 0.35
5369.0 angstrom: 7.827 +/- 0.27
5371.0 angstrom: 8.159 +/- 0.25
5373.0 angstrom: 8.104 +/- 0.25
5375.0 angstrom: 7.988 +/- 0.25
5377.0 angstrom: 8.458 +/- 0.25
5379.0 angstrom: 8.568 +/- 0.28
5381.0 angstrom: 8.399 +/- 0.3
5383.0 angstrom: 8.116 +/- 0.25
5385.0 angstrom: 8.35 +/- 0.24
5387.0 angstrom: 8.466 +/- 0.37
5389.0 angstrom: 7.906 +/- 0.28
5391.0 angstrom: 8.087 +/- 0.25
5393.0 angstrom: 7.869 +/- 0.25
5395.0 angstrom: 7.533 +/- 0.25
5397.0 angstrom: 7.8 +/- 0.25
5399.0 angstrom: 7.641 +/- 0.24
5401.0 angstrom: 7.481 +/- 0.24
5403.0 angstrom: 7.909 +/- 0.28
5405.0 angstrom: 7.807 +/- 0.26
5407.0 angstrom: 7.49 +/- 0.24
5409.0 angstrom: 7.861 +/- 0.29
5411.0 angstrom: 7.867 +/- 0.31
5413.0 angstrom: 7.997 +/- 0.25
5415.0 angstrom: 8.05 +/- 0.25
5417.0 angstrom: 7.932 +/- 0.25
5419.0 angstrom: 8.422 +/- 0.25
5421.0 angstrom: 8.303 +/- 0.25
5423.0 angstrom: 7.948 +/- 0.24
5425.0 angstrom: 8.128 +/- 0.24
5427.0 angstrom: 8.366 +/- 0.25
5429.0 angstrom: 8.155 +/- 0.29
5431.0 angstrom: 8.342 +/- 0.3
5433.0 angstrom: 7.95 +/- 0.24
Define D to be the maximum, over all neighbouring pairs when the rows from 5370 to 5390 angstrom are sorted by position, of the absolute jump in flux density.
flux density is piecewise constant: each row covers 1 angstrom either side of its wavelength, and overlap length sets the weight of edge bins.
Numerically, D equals 0.56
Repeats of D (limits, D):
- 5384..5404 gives 0.56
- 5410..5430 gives 0.49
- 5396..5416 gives 0.43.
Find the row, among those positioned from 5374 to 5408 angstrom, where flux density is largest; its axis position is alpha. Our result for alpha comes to 5379.0 angstrom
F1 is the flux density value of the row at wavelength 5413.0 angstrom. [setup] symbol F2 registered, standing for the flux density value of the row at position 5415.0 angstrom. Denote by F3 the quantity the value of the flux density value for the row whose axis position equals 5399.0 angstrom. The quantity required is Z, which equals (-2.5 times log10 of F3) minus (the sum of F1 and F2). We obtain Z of -18.3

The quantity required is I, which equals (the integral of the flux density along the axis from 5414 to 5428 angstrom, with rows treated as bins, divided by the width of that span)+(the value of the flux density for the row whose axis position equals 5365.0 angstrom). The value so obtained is 16.3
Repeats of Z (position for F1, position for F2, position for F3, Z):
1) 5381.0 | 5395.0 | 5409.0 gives -18.2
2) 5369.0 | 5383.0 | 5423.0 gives -18.2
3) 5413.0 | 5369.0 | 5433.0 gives -18.1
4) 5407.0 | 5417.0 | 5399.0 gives -17.6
